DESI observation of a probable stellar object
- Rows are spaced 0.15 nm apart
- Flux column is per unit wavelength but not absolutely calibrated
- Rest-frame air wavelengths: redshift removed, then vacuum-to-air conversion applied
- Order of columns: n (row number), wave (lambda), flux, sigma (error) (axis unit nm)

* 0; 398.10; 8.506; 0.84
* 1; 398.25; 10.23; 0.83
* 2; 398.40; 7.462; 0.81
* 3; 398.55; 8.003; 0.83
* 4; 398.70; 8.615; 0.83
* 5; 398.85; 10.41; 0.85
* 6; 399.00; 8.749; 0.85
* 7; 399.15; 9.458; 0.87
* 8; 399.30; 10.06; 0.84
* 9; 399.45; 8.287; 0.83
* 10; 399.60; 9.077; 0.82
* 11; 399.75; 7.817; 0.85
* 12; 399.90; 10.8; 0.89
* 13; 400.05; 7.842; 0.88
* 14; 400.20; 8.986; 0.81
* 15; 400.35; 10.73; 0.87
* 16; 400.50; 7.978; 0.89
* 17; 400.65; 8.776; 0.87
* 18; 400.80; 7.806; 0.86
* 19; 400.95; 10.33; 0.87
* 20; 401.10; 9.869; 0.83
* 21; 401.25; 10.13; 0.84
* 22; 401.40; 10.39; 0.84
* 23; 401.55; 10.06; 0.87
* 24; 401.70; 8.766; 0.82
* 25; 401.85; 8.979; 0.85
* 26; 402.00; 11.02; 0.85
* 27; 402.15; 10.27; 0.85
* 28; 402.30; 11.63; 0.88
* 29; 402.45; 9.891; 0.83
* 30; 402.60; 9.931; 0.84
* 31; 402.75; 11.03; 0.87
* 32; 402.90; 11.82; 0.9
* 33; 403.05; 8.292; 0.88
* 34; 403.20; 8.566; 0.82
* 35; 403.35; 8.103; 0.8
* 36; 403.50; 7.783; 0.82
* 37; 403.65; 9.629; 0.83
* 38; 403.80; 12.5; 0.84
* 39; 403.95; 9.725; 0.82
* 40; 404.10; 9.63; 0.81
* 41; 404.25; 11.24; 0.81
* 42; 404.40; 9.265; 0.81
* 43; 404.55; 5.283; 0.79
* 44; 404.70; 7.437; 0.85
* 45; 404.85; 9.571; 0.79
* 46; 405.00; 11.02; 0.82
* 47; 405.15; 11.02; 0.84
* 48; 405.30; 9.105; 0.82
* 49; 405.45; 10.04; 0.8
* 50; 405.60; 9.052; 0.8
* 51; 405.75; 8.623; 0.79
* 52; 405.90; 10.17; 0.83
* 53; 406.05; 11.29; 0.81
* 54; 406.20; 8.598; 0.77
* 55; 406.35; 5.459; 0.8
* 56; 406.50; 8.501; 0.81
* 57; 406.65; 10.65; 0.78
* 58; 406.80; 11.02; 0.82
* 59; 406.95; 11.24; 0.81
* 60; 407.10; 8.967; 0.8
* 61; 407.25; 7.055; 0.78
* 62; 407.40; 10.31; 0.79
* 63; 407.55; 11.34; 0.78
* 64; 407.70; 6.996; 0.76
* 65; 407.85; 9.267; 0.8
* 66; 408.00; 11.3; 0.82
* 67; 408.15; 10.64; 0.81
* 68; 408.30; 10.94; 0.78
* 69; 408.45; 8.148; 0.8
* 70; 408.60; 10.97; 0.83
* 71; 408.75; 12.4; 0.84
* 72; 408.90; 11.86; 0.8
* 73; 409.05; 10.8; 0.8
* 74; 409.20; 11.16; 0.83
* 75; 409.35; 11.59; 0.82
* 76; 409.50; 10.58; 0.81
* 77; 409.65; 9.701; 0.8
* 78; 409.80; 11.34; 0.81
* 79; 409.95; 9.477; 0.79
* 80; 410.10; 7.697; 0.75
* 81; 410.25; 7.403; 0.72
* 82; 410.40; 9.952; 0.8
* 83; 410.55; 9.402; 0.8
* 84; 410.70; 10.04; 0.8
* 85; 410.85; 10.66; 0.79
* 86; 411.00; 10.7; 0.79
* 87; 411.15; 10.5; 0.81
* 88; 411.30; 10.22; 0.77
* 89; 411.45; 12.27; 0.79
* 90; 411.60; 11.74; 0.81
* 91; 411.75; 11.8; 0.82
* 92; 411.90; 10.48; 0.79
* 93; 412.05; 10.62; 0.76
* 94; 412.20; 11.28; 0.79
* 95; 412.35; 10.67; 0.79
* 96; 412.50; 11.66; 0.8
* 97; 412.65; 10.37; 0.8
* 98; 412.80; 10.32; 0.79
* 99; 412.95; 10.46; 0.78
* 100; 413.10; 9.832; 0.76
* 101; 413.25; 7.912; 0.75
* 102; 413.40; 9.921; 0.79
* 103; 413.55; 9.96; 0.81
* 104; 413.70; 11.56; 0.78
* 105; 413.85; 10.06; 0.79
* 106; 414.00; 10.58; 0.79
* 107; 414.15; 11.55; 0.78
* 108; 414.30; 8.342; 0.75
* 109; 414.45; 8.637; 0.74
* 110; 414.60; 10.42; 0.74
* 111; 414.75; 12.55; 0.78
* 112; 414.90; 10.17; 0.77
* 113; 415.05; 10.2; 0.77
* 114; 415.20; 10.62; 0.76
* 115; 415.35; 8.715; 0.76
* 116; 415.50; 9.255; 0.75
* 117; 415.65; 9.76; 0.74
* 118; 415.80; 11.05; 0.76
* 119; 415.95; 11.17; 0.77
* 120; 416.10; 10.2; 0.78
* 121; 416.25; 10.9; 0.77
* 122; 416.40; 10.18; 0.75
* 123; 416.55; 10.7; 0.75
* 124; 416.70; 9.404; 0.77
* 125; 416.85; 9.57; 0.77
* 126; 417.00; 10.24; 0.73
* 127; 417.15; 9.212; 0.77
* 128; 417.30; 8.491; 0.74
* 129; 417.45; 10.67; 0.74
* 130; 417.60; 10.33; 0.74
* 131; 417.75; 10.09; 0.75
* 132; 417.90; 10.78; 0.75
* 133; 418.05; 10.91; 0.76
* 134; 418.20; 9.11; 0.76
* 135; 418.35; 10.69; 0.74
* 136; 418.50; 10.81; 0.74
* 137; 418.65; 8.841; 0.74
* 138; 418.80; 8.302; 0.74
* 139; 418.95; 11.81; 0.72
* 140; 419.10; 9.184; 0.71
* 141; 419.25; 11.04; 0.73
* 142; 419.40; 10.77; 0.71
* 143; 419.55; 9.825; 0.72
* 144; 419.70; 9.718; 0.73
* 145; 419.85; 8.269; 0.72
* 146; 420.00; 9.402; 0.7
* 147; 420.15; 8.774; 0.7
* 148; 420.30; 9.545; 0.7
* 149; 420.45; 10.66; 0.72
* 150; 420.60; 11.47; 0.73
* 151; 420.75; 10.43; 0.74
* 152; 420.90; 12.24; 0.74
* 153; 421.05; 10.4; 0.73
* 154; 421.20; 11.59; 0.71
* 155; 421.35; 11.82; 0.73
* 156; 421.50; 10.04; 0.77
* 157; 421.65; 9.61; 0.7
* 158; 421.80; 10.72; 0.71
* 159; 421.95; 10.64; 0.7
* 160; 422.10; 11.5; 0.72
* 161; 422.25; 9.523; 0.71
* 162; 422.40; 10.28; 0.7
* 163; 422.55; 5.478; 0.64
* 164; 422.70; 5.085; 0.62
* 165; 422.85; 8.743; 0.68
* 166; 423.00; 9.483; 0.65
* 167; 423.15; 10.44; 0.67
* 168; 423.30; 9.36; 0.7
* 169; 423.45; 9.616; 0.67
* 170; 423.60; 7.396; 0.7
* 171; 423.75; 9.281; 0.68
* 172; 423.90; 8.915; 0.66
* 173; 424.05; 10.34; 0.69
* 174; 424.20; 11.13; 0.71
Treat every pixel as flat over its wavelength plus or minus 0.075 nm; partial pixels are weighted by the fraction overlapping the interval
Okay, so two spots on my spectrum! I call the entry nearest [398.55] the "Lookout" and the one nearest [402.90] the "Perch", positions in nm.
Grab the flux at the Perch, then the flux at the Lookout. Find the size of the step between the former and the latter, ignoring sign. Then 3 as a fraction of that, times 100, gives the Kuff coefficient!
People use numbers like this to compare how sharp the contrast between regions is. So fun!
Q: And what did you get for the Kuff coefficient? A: 79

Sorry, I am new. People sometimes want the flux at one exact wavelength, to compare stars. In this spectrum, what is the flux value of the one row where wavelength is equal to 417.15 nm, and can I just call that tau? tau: 9.212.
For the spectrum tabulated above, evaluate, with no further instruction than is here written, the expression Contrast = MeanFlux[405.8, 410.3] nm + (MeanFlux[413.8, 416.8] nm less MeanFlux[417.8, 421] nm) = 10.0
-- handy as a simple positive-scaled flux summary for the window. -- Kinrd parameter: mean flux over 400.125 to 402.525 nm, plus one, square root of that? 3.28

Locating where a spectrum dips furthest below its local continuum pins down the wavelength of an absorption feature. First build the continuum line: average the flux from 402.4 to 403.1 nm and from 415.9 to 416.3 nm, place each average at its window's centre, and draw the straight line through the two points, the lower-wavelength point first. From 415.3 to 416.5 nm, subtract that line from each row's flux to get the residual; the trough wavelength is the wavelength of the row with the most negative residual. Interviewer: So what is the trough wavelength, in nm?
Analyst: 415.35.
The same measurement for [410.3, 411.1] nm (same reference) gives 410.55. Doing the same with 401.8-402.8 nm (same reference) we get 401.85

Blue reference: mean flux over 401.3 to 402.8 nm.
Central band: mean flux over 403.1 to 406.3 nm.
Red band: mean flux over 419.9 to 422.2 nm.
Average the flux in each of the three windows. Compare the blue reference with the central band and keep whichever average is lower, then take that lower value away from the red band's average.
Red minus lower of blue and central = 1.2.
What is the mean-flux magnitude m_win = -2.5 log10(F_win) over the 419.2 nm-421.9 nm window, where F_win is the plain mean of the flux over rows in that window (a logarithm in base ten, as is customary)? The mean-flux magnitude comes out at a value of -2.54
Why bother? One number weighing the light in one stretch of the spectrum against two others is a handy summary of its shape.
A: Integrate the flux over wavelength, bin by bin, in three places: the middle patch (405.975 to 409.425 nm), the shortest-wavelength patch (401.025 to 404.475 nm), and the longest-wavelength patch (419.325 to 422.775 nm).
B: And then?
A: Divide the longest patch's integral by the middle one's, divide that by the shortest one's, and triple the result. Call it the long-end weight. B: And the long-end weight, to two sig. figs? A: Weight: 0.086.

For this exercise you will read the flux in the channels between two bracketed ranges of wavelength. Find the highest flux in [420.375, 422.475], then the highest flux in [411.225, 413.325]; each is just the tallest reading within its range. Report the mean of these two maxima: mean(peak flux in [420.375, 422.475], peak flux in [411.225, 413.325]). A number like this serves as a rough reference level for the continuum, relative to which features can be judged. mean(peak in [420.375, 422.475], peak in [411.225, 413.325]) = 12.3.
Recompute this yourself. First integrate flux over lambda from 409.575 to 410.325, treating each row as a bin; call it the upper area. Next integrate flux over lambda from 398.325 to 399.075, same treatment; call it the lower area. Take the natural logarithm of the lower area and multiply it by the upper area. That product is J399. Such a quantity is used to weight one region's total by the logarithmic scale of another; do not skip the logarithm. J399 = 12.8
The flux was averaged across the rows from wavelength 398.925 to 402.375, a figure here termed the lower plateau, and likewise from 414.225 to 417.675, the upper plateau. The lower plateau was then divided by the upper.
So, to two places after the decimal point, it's 0.94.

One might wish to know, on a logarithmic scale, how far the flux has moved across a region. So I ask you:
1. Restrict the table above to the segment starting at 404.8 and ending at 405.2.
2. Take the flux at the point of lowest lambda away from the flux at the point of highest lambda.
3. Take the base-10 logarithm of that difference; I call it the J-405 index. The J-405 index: 0.16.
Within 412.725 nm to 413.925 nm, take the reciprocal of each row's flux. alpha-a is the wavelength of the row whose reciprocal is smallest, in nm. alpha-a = 413.70 nm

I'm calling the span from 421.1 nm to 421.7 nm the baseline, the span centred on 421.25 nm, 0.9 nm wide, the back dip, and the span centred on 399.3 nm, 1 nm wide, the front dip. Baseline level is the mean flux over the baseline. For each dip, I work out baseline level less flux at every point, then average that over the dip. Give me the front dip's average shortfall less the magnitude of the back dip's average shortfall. 1.5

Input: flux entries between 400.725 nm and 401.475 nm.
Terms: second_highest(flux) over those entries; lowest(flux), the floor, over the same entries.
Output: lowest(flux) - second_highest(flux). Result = -2.5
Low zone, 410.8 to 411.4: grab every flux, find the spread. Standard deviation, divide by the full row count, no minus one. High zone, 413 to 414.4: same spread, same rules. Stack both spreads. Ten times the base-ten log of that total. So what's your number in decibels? 1.33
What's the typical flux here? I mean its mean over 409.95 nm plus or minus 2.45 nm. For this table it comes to 10.4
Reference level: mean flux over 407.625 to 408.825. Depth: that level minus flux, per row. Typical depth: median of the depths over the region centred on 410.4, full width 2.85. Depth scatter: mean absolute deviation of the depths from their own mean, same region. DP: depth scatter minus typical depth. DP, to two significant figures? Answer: 1.5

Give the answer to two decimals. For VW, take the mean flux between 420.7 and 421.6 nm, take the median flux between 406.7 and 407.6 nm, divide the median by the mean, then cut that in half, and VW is 0.48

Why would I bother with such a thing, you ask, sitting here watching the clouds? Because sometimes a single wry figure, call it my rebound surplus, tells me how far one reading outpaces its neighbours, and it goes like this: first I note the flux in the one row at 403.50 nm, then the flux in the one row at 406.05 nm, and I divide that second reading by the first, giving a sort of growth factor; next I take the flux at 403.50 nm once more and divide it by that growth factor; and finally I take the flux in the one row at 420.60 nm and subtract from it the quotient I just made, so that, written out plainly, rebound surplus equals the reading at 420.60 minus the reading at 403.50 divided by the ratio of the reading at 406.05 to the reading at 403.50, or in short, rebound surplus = 6.1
